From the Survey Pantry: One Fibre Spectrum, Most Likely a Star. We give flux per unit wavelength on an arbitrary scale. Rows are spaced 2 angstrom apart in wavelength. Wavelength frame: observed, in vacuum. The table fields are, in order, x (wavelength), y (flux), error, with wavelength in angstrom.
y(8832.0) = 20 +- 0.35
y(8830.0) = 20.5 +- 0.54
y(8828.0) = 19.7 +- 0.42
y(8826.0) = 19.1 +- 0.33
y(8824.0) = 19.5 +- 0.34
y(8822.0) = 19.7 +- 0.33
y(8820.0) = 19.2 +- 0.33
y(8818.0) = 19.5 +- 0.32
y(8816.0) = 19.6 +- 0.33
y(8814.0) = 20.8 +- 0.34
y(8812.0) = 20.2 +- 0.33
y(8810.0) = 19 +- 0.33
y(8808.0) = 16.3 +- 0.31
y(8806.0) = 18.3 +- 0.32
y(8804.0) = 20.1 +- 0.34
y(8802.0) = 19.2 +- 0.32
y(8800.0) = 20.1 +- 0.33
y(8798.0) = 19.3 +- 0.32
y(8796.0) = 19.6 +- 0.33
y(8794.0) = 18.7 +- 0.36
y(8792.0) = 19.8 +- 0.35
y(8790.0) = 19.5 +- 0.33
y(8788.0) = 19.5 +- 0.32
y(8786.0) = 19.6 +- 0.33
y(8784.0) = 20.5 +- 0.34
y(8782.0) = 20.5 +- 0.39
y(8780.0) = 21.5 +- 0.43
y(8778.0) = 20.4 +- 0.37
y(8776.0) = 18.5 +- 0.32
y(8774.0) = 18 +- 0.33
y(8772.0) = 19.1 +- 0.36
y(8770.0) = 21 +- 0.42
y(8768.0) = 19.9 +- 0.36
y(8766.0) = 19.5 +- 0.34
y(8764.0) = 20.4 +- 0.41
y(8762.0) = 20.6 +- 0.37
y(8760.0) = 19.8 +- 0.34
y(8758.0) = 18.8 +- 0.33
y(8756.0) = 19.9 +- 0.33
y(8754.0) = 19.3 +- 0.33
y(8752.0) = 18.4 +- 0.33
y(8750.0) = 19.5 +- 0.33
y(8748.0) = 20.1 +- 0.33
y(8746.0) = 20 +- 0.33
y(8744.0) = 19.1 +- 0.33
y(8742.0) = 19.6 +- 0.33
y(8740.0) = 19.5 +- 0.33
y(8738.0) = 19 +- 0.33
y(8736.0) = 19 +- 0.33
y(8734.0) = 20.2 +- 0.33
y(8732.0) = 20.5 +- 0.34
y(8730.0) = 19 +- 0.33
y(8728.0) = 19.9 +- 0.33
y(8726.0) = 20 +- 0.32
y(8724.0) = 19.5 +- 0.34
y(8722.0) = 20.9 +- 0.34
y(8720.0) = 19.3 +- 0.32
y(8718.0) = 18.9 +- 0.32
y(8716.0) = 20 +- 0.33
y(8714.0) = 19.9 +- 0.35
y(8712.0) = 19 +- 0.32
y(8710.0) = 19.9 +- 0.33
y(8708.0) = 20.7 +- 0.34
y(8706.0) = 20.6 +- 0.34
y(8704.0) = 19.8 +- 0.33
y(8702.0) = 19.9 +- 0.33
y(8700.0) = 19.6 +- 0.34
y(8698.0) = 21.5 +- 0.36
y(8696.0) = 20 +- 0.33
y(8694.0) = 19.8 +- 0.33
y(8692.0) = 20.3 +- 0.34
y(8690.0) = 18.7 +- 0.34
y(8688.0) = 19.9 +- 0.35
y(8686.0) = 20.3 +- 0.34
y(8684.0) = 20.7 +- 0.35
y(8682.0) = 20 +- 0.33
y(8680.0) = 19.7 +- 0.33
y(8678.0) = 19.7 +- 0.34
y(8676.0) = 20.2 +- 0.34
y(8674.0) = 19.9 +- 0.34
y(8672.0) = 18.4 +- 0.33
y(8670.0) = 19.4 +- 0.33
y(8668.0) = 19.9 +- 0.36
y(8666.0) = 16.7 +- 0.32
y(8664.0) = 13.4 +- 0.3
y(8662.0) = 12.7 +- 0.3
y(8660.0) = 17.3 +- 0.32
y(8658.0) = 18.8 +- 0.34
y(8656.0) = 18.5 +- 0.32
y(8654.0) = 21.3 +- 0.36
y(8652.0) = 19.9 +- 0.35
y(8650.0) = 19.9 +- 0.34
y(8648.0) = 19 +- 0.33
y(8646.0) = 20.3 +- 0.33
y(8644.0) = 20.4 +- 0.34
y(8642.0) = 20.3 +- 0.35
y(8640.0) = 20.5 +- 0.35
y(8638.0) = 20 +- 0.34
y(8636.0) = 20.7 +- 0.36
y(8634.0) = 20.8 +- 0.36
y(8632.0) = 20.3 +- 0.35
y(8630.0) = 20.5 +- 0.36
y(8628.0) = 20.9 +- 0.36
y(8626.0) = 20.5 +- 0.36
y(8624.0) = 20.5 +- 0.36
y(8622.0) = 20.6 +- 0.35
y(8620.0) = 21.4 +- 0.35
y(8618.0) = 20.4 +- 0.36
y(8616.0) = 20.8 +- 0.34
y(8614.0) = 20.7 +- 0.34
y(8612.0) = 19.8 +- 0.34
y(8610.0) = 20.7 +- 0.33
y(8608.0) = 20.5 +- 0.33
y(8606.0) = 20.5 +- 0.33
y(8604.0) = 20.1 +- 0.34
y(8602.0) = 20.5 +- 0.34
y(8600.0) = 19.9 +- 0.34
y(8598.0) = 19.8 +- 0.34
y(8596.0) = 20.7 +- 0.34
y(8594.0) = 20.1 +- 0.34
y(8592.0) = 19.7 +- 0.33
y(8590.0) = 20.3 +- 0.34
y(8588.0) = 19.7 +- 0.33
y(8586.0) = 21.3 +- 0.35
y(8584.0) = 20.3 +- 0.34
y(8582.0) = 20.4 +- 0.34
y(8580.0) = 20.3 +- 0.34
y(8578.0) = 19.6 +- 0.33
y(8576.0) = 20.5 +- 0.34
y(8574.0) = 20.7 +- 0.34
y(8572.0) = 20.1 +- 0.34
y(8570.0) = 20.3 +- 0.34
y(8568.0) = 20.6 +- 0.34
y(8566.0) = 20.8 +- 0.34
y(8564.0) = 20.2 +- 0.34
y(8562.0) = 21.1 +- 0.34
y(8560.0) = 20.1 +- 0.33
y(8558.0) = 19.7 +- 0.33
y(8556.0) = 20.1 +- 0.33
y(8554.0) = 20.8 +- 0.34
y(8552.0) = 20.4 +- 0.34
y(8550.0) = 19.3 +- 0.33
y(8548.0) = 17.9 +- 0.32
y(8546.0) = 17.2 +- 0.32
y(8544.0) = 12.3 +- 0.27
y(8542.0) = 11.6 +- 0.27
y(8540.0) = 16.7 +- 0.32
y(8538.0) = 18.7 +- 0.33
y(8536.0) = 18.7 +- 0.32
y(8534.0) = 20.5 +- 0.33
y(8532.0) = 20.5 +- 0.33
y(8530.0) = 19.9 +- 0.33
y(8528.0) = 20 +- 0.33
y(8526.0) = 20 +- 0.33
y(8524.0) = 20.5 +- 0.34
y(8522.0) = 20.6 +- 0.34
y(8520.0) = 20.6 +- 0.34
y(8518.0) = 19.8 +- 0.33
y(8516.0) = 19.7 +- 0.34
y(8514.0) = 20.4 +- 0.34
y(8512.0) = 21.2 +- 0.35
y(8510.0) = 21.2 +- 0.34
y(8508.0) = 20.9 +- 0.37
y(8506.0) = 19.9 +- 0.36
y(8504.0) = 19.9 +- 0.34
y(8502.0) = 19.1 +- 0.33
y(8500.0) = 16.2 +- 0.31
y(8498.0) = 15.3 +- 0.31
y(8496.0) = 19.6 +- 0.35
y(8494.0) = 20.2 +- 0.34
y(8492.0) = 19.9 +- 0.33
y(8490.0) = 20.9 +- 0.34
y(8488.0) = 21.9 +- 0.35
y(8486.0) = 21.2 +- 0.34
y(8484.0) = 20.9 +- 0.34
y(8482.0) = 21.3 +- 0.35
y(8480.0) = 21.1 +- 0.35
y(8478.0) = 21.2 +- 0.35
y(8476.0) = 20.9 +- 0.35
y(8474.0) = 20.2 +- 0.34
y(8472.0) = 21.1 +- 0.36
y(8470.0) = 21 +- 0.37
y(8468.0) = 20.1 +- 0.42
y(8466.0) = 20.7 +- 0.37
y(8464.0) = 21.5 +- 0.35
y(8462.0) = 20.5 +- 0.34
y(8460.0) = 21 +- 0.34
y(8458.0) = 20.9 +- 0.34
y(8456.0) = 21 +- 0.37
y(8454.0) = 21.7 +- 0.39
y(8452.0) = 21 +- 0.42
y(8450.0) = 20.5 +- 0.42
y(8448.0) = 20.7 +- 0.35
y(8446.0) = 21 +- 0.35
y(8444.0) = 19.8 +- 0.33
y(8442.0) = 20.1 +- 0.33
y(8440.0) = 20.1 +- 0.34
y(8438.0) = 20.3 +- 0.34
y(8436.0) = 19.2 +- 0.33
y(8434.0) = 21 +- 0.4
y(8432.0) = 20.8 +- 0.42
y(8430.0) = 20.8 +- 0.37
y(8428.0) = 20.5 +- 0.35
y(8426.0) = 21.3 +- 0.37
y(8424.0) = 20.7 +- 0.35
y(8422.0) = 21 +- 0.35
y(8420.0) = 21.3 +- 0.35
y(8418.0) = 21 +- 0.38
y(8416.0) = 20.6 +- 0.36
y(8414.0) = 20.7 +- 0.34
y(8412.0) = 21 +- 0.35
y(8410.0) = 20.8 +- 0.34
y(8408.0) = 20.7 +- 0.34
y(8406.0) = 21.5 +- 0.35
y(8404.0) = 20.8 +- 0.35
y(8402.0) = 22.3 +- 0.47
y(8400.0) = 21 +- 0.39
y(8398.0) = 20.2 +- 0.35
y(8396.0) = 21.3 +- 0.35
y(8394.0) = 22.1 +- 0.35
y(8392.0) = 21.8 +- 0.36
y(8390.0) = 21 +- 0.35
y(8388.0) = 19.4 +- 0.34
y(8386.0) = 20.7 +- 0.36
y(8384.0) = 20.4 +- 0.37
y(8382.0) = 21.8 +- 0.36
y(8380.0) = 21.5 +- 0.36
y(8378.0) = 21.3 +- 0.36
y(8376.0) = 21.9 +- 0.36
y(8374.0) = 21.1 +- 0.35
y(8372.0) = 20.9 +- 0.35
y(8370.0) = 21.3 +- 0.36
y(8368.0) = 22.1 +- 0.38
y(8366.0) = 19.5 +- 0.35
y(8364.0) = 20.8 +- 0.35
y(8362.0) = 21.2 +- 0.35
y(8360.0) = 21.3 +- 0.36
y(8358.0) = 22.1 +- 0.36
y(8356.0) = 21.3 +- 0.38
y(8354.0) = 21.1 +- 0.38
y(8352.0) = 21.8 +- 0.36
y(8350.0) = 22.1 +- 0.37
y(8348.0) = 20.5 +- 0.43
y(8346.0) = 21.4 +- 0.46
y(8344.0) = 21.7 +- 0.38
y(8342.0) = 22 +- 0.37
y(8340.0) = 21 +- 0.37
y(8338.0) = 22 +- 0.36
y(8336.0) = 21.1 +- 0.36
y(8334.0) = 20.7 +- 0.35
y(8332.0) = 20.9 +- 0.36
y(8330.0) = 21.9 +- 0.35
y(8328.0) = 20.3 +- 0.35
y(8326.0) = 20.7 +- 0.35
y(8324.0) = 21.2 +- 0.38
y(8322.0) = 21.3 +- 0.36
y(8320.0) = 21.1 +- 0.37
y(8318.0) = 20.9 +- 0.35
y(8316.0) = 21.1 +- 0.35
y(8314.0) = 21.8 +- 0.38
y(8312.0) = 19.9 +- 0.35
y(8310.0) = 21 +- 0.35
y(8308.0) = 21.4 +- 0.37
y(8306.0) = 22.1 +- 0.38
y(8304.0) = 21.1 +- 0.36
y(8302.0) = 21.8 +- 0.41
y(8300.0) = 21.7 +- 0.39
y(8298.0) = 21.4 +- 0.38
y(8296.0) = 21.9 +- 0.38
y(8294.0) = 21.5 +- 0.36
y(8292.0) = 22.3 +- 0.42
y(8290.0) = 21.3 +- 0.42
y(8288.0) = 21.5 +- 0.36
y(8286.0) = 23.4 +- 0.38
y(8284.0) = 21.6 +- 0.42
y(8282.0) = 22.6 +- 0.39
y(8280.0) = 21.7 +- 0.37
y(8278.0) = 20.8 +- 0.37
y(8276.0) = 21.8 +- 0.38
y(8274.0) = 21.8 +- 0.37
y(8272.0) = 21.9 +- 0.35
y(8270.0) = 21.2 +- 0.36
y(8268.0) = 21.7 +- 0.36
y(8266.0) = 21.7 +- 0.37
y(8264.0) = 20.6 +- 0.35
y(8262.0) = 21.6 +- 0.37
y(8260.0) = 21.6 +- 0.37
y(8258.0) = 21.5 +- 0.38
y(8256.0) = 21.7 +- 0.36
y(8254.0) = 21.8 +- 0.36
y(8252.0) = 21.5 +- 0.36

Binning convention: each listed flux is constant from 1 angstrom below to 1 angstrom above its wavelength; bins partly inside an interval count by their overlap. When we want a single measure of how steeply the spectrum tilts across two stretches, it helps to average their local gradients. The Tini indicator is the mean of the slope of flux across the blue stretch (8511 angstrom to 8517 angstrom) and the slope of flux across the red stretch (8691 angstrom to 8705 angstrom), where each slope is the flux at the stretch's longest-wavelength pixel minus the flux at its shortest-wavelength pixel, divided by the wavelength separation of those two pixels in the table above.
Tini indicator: -0.2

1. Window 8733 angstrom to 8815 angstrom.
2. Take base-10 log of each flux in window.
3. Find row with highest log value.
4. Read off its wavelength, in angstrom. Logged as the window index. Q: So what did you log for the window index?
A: 8780.0 angstrom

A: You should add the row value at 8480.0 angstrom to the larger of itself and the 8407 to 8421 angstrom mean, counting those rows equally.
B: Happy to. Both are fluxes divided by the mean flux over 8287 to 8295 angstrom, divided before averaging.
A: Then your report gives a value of 1.95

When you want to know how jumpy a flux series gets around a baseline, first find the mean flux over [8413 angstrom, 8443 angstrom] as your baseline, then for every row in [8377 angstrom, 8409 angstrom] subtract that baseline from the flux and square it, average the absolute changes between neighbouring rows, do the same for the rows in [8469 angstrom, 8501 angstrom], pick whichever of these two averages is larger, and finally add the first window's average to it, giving 3.9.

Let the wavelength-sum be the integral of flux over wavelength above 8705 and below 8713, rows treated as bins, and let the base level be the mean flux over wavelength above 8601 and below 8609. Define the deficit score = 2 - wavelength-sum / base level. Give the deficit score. -5.9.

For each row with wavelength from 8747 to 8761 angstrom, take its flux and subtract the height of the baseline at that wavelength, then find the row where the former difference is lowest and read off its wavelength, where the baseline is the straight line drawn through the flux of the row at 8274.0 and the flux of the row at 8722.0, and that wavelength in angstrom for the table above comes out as 8752.0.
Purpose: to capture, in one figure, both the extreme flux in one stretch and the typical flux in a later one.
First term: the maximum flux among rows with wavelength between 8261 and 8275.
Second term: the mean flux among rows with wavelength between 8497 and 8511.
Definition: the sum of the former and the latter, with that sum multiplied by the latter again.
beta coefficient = 773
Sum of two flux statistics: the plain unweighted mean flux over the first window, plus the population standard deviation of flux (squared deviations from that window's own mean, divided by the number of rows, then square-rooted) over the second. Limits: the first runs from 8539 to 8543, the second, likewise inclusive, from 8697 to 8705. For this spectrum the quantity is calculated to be 14.9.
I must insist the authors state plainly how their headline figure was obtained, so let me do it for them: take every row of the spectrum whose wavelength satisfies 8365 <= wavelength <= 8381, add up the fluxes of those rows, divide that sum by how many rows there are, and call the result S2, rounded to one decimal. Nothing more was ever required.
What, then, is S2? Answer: 21.2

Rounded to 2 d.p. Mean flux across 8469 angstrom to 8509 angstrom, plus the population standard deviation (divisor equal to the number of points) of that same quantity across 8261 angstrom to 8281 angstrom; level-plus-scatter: 20.57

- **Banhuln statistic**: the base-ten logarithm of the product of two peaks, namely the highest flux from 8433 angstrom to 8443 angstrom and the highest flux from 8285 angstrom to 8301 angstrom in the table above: 2.691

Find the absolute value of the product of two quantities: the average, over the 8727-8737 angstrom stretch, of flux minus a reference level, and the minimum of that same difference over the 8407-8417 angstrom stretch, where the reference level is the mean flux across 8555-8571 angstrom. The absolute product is 0.15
